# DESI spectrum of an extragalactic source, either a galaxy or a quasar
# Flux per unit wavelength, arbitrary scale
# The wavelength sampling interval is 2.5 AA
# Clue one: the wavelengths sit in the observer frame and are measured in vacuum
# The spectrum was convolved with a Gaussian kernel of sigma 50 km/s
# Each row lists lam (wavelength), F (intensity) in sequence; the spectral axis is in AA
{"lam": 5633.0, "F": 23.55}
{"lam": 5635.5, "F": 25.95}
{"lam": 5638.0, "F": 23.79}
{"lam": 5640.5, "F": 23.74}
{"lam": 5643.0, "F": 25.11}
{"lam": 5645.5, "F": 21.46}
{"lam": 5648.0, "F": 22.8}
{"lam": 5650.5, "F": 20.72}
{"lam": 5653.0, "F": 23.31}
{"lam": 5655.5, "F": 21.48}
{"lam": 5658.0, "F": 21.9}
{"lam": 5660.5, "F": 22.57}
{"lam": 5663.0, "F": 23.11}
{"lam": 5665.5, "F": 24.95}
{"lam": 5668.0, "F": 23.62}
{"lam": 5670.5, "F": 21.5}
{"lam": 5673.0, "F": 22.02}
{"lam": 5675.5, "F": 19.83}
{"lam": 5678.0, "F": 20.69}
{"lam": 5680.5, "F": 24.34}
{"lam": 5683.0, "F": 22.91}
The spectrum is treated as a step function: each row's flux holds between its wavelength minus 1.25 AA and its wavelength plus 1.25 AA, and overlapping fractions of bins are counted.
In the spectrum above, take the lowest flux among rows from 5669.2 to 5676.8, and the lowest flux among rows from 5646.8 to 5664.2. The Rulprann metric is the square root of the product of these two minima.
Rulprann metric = 20.3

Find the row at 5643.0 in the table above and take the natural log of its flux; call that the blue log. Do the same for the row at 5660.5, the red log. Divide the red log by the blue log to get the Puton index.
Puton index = 0.97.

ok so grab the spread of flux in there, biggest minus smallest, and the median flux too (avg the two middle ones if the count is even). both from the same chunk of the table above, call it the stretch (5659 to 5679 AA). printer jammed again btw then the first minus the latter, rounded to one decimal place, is -17.2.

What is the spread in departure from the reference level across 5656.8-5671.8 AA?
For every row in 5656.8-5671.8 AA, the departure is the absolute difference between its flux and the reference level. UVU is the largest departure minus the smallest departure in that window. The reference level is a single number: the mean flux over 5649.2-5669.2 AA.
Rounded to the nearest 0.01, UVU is 2.11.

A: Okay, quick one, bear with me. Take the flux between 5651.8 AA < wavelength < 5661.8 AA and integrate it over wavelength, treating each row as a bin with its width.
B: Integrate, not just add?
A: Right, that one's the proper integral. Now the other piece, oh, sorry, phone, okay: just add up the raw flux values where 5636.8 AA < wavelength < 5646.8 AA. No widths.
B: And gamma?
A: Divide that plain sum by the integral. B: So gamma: 0.422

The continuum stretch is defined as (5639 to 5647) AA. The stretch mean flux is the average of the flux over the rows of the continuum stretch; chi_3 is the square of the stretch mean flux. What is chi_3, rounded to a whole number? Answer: 549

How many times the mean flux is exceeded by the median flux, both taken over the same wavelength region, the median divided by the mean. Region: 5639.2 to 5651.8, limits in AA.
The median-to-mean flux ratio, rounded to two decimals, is 1.00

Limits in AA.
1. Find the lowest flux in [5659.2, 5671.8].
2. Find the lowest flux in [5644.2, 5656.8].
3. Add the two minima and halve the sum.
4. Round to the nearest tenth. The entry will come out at 21.1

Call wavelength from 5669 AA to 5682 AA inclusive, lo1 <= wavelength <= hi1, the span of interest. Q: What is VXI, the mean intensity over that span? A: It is 21.7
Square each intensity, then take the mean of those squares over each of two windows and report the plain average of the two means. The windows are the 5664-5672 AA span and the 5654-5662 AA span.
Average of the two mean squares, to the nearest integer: 516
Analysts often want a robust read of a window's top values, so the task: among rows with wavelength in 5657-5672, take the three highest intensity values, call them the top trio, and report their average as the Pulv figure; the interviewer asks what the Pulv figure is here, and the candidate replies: 23.9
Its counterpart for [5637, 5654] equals 24.2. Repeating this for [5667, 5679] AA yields 22.4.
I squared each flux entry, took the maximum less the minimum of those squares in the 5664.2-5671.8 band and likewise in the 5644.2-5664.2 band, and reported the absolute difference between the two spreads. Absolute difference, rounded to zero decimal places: 46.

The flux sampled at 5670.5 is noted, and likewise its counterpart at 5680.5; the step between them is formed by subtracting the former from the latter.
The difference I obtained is 2.8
